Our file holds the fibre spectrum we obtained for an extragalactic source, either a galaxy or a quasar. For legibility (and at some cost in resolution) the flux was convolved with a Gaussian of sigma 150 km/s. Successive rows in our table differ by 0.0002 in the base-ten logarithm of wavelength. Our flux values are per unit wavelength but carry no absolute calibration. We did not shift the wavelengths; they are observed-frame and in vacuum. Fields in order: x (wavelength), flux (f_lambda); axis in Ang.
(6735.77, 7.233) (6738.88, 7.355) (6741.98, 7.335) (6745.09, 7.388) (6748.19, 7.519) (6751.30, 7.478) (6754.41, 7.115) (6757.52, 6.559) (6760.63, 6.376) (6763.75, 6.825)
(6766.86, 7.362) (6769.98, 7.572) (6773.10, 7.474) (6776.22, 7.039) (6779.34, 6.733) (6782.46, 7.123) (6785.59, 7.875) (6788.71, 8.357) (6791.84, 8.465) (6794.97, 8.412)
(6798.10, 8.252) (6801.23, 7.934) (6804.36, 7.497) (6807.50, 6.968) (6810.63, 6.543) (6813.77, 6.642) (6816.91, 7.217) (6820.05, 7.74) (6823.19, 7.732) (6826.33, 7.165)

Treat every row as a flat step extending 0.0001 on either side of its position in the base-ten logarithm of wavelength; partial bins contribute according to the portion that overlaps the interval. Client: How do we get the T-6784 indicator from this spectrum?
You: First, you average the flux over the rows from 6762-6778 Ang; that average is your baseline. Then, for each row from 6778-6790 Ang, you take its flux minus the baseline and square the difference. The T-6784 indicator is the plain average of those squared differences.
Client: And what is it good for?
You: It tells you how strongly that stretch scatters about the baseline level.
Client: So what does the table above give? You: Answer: 0.47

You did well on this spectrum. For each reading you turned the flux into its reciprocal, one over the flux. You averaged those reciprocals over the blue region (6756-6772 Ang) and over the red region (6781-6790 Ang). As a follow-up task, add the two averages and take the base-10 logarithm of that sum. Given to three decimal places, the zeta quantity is -0.563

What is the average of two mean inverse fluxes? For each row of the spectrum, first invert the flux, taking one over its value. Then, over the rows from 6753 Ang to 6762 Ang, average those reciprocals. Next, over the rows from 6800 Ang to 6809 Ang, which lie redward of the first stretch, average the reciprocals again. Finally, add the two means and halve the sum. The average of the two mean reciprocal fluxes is 0.142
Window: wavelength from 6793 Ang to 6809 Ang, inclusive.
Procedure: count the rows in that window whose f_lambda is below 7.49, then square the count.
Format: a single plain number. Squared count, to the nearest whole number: 1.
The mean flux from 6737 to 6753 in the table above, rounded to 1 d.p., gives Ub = 7.4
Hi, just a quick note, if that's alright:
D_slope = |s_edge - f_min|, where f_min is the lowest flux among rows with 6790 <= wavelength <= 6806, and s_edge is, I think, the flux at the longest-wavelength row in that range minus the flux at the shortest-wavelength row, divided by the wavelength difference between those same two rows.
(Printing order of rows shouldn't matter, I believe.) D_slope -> 7.6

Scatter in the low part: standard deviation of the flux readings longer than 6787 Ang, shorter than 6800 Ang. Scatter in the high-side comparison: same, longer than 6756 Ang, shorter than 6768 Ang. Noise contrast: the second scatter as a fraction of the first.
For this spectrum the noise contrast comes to 4.7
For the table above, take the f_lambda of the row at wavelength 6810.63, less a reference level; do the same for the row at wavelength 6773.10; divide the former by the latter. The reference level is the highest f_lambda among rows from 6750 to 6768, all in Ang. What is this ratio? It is 234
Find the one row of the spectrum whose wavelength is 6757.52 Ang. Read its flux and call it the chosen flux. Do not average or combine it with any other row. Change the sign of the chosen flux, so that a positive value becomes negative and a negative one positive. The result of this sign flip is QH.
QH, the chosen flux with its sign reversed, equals -6.6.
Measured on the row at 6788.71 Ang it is -8.4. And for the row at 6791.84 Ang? -8.5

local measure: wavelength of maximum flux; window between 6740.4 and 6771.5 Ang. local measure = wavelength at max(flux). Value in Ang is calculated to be 6769.98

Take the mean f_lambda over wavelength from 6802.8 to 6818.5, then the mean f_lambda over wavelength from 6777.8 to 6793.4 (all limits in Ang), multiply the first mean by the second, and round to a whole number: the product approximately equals 54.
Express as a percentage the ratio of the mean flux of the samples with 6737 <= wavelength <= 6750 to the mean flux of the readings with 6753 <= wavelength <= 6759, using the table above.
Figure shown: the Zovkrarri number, 108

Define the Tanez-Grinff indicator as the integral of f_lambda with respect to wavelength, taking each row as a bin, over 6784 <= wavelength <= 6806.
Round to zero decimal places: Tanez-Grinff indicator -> 178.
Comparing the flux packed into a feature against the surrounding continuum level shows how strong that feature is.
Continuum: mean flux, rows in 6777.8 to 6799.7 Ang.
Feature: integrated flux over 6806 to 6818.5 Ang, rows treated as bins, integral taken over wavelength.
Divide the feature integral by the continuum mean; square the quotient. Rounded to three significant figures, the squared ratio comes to 118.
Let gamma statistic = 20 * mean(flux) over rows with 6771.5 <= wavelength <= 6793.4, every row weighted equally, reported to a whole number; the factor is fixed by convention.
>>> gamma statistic 152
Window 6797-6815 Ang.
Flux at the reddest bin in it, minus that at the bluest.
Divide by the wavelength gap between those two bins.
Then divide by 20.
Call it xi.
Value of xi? -0.005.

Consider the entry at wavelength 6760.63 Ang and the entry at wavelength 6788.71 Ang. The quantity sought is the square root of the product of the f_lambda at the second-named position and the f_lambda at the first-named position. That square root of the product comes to 7.30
